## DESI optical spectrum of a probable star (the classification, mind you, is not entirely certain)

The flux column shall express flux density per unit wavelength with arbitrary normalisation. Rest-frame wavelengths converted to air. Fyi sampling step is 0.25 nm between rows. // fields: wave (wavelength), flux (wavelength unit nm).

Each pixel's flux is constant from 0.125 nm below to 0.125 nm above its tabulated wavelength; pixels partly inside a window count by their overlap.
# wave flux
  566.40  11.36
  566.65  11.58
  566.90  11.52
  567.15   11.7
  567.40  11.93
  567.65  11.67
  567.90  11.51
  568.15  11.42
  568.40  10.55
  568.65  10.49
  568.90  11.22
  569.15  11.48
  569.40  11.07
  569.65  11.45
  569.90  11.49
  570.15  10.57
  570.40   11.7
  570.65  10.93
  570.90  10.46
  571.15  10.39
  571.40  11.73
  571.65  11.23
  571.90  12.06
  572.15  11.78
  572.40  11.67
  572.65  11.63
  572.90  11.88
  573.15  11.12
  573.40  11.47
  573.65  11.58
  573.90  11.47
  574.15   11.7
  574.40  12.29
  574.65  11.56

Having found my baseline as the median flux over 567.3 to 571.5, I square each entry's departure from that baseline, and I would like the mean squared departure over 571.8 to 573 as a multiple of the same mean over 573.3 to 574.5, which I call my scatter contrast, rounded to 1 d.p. 1.0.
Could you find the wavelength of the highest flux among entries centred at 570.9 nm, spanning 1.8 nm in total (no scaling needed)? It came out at 571.40 nm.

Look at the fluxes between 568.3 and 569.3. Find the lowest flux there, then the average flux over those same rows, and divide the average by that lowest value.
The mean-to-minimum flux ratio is 1.04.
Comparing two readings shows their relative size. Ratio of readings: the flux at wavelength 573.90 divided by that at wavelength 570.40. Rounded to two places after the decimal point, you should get 0.98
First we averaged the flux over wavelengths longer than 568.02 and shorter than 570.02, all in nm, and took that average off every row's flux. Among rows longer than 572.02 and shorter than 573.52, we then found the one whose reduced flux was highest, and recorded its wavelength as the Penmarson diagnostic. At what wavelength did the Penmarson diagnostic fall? 572.90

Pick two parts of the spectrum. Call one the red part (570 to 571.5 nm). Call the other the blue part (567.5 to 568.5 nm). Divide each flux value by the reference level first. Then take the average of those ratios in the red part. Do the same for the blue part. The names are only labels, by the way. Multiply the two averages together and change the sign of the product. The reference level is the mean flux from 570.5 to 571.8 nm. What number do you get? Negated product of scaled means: -1.03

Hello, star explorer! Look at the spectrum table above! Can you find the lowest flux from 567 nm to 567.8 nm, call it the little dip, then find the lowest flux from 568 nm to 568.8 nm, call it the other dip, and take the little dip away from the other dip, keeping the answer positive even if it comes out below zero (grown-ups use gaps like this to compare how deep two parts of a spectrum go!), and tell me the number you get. 1.2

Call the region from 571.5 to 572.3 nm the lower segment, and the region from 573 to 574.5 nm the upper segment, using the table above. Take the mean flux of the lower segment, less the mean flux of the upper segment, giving 0.1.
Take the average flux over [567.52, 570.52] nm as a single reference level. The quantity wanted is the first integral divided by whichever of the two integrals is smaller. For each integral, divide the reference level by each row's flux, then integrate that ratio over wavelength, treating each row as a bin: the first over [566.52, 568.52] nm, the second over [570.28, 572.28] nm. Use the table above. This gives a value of 1.000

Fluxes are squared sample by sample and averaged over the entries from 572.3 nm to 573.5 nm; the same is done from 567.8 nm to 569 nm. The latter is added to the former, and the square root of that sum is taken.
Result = 16.0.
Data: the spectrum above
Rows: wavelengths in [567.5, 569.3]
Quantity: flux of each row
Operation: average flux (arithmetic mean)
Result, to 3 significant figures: 11.2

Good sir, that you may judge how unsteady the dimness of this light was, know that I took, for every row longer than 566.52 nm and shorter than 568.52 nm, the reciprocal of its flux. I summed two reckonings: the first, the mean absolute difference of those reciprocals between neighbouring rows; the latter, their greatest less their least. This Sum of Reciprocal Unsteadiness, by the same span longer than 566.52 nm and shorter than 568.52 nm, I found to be 0.0130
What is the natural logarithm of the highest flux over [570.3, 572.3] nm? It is 2.49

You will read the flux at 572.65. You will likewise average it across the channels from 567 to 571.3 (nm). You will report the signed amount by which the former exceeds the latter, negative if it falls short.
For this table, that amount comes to 0.45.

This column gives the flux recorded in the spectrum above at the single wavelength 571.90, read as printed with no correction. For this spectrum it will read 12.06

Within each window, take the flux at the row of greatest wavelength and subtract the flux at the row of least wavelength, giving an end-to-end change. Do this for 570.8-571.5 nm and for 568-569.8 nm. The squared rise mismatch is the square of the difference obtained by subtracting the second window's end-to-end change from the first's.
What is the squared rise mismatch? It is 1.54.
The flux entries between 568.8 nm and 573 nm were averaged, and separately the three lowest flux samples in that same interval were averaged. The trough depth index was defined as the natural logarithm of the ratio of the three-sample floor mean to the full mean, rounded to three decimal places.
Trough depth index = -0.079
